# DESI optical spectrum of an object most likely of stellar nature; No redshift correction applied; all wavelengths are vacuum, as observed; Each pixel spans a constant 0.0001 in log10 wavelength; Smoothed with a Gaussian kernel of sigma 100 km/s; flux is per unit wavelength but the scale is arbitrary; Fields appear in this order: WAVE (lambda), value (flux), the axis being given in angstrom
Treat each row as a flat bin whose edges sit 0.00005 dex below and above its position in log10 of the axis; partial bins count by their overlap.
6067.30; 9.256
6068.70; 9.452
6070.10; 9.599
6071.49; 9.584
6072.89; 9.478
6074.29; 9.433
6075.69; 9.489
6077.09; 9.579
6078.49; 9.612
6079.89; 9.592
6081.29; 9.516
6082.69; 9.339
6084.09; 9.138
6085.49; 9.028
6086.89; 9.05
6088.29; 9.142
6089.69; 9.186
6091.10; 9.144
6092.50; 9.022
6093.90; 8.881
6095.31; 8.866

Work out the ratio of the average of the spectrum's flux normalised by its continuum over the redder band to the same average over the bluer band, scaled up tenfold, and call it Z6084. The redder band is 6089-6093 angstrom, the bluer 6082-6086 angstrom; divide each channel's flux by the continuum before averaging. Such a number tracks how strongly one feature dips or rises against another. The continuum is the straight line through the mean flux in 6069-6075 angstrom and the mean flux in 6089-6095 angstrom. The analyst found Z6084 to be 10.1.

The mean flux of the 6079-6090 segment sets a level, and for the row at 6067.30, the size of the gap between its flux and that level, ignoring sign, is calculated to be 0.01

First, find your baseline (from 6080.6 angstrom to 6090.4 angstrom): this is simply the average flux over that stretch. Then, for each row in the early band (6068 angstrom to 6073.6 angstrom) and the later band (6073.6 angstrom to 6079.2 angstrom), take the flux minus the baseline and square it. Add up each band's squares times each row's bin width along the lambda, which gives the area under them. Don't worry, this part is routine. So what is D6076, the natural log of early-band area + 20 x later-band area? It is 2.6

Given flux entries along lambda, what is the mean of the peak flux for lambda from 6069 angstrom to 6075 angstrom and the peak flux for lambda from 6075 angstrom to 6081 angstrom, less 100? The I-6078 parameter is -90.39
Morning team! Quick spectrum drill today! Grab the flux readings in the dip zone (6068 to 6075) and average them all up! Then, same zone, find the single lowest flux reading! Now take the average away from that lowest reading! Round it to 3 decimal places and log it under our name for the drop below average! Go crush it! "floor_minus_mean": -0.076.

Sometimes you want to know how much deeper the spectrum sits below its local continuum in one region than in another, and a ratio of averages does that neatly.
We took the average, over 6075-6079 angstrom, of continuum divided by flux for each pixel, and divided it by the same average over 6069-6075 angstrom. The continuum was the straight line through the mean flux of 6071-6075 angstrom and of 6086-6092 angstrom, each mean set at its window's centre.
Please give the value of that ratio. 0.984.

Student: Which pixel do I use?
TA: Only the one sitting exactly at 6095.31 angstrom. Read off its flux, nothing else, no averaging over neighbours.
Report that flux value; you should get 8.866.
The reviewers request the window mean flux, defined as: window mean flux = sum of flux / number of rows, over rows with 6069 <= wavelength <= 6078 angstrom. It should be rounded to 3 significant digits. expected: 9.53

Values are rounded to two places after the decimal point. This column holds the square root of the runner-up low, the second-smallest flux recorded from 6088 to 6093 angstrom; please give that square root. 3.02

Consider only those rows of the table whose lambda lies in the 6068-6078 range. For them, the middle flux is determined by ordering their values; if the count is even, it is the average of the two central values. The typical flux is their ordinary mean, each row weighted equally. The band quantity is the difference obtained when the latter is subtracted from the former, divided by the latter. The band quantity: -0.003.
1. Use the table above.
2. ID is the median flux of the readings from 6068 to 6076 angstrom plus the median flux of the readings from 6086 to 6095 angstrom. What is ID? 18.6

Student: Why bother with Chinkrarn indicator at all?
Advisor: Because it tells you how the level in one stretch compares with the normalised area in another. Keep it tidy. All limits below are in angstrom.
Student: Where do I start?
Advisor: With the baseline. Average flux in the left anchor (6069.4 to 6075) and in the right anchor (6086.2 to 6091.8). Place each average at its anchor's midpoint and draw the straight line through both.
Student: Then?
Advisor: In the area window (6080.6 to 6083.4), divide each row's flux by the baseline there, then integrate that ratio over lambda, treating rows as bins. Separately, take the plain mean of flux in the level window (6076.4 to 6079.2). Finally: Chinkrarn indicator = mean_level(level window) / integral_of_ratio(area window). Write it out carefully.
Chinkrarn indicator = 3.38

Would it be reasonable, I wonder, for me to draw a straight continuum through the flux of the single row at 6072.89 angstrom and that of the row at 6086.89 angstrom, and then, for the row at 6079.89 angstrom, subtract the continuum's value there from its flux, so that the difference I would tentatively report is 0.33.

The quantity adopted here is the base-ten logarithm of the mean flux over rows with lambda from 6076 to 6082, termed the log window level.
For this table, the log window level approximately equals 0.981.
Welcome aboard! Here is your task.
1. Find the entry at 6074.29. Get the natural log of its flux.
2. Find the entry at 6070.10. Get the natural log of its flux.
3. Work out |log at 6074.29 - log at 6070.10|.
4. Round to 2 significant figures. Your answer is 0.017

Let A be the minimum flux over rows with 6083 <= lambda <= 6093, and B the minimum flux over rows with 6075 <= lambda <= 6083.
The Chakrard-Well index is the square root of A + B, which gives 4.28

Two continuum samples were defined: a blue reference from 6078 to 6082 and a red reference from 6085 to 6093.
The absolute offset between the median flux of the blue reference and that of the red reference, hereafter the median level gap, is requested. 0.50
